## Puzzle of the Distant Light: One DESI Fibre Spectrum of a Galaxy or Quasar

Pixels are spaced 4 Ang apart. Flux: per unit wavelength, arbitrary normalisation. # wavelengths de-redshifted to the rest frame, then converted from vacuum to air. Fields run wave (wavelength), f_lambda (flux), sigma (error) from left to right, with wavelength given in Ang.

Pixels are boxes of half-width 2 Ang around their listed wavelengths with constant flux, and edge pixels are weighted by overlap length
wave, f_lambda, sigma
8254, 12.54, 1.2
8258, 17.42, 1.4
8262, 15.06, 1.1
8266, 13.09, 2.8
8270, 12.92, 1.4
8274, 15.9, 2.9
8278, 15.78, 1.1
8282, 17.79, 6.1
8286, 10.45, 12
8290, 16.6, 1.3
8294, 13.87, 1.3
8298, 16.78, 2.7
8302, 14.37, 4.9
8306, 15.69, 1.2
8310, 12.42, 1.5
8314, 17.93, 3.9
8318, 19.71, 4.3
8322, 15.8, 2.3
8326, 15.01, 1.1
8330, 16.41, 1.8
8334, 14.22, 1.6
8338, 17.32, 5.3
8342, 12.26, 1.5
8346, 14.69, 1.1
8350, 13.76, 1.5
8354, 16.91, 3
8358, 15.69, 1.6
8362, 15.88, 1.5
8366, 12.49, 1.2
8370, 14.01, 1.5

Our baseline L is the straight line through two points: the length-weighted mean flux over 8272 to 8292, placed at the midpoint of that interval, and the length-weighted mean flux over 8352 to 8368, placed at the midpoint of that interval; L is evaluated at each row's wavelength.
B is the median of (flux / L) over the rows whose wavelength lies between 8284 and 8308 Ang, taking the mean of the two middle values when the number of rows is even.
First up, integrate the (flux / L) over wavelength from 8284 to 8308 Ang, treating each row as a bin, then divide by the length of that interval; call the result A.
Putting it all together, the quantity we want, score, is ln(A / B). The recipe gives -0.028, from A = 0.956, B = 0.98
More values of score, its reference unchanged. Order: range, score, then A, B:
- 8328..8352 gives 0.022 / 0.968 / 0.95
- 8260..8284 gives -0.022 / 0.986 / 1.01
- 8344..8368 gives -0.019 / 0.978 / 1.00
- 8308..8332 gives 0.006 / 1.062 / 1.05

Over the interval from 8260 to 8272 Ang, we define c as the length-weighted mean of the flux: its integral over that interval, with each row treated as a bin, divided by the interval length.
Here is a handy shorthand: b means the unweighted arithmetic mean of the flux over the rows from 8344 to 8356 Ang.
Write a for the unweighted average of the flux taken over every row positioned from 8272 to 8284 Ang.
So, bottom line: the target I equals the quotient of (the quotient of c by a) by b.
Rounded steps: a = 16.5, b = 15.1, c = 13.7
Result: 0.055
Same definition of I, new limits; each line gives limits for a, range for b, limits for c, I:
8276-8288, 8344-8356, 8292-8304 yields 0.068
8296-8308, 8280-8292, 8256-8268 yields 0.065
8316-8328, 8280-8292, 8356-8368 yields 0.058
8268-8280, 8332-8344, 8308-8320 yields 0.077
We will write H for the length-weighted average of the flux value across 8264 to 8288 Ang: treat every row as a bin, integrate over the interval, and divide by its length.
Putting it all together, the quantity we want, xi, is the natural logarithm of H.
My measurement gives 2.66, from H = 14.3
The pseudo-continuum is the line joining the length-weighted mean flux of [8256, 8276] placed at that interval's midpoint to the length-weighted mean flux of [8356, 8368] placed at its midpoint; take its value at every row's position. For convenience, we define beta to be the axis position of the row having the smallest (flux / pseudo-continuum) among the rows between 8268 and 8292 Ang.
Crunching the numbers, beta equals 8286 Ang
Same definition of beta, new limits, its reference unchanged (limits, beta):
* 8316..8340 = 8334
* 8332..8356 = 8342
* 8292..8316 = 8310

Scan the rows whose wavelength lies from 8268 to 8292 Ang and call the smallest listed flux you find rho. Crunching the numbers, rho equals 10.45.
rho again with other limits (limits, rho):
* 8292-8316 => 12.42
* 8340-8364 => 12.26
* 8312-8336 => 14.22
